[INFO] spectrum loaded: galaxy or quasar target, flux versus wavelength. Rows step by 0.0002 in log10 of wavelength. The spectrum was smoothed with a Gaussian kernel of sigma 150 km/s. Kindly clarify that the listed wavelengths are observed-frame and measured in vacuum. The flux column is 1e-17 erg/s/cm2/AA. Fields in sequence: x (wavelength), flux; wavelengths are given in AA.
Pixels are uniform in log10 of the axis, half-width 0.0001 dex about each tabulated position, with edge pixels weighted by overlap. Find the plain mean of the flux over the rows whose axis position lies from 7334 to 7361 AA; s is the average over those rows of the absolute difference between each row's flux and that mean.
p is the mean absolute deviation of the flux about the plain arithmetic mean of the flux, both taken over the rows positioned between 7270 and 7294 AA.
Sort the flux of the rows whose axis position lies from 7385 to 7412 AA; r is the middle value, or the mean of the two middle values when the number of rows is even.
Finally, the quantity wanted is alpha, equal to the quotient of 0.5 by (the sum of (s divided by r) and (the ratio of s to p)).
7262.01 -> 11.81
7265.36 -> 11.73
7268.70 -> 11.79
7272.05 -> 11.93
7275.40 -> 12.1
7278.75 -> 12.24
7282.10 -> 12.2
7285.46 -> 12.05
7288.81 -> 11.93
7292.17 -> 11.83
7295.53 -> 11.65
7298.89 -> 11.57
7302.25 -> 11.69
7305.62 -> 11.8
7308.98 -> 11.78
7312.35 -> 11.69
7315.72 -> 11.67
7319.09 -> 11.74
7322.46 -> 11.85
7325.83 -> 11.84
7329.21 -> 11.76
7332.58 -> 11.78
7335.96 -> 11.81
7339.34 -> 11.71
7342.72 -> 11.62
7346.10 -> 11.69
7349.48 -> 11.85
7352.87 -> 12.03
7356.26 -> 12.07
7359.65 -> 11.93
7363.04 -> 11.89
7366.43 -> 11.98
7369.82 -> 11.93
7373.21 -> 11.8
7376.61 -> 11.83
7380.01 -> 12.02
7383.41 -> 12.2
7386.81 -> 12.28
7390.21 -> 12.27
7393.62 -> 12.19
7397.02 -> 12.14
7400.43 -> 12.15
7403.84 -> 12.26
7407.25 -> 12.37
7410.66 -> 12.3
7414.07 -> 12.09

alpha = 0.46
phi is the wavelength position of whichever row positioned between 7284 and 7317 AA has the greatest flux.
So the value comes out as 7285.46 AA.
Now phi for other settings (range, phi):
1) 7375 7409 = 7407.25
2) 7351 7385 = 7383.41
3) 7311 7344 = 7322.46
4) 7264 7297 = 7278.75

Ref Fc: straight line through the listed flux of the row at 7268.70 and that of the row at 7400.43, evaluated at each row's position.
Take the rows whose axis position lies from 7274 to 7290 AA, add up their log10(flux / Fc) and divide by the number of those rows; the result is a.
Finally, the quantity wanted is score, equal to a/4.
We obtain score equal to 0.003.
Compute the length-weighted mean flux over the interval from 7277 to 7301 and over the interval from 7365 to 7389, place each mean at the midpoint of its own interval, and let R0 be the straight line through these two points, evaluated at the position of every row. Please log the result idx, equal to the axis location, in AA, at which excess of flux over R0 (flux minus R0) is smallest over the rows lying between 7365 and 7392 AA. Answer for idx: 7373.21 AA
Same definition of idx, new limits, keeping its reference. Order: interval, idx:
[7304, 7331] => 7315.72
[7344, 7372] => 7346.10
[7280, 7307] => 7298.89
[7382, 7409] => 7397.02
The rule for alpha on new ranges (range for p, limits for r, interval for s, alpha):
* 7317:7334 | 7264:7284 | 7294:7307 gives 0.30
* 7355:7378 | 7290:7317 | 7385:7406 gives 0.61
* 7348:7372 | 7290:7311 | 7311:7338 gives 0.59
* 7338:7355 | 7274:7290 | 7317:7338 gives 1.73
